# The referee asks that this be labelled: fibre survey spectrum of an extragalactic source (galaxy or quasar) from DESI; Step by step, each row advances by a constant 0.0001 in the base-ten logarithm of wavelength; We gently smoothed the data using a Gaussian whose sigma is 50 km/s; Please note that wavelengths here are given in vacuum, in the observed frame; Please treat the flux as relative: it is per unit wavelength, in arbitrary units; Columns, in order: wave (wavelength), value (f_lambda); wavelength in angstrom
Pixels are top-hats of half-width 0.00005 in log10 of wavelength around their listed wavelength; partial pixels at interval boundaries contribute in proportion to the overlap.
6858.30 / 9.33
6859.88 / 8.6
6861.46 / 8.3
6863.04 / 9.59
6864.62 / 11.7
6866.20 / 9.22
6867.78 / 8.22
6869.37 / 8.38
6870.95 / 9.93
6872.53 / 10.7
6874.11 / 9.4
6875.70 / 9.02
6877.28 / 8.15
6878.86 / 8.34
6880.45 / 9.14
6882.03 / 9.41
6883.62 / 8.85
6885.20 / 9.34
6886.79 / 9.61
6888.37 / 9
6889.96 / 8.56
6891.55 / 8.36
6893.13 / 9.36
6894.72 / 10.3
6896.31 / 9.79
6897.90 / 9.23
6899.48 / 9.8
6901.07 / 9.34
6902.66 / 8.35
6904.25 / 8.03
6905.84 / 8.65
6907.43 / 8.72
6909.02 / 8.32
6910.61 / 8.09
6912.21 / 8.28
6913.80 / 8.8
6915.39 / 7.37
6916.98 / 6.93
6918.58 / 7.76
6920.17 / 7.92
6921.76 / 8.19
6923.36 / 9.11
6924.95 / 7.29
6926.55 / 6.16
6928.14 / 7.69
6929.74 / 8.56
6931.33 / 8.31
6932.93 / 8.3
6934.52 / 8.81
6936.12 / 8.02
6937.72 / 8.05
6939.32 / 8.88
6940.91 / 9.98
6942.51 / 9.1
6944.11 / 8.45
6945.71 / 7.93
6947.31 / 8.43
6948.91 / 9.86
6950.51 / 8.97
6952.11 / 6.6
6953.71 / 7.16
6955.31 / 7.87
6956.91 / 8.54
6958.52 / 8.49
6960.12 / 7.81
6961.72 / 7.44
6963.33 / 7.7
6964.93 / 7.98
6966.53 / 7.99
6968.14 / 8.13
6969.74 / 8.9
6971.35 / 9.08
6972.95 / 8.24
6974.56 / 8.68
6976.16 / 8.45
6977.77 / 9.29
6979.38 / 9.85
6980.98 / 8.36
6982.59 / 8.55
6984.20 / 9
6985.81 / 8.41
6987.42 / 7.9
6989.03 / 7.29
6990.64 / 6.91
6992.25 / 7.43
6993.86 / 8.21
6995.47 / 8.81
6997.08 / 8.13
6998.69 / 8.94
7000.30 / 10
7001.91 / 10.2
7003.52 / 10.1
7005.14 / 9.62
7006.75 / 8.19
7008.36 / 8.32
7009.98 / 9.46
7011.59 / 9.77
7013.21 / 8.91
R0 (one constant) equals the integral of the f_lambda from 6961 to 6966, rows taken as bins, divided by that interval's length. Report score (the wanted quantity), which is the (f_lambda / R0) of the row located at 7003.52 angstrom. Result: 1.31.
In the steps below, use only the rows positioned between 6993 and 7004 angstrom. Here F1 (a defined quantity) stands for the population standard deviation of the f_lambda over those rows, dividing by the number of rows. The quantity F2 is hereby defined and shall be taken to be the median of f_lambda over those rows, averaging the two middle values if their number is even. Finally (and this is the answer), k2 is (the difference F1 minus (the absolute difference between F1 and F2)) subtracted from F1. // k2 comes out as 8.1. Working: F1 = 0.83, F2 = 8.9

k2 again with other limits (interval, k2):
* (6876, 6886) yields 8.5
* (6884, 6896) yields 8.7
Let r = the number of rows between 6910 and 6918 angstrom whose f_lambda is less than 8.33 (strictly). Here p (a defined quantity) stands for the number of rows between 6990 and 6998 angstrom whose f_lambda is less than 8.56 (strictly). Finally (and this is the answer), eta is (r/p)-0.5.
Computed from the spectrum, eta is 0.5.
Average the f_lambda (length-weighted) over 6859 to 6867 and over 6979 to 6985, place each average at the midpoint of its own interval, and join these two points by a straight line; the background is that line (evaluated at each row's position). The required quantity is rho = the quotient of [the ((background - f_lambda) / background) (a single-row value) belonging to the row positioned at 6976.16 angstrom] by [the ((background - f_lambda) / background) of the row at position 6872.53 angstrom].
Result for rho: -0.4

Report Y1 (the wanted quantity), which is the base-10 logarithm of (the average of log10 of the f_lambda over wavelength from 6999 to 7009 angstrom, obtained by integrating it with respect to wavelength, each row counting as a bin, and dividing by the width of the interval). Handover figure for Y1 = -0.012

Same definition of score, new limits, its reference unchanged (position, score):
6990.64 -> 0.89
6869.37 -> 1.08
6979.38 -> 1.27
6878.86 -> 1.08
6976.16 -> 1.09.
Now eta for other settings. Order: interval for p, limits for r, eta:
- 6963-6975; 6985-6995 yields 0.5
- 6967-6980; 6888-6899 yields -0.5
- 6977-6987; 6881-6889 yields -0.5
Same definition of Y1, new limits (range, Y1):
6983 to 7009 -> -0.031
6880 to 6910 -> -0.019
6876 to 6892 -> -0.023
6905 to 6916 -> -0.036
